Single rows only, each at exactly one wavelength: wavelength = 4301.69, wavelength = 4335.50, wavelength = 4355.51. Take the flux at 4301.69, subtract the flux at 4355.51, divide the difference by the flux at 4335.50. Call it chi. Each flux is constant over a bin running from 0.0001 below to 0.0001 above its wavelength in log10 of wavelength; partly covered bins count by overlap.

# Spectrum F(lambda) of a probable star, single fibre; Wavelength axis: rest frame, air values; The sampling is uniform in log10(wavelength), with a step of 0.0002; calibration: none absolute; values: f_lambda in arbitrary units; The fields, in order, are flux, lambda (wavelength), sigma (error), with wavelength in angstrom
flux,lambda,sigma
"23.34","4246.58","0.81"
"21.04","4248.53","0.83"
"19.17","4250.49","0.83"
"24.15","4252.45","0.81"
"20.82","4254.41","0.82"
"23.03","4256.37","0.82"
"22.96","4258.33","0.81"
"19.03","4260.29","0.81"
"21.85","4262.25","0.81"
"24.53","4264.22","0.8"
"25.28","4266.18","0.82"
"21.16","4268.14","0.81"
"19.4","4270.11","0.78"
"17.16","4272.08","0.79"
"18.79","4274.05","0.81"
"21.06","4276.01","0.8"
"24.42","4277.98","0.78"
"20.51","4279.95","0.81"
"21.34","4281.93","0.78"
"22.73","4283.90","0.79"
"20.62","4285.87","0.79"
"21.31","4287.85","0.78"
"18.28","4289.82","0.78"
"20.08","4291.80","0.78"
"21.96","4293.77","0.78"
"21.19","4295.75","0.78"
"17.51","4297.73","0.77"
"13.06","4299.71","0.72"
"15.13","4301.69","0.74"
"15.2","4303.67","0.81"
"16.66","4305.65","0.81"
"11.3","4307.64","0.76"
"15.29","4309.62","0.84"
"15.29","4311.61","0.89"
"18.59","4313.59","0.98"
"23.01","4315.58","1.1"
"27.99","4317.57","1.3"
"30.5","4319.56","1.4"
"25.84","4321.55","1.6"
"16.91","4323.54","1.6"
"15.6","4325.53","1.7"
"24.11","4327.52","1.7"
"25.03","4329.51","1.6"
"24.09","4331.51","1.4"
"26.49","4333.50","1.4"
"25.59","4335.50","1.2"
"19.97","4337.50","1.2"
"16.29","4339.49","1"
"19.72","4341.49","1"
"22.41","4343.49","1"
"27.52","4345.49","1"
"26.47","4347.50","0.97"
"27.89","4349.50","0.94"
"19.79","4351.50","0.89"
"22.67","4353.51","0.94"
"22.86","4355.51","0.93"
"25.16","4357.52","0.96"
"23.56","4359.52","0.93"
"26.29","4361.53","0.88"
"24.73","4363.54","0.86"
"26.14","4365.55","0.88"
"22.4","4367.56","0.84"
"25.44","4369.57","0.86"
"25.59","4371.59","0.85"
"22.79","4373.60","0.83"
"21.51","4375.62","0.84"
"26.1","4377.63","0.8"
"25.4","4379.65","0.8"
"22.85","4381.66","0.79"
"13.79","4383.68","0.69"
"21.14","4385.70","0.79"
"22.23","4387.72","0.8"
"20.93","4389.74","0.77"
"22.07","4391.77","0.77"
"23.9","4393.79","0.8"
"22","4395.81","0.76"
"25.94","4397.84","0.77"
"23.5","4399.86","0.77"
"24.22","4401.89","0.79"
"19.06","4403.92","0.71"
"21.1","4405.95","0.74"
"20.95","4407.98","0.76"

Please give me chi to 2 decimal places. -0.30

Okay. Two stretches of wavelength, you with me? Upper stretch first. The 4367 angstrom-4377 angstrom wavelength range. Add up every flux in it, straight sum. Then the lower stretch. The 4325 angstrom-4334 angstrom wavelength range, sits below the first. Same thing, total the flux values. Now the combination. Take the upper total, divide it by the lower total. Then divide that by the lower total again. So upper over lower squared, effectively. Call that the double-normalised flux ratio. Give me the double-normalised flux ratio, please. 0.0089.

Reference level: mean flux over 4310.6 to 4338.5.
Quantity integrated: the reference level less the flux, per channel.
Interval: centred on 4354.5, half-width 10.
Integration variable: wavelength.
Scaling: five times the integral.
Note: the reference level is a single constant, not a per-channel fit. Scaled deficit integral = -191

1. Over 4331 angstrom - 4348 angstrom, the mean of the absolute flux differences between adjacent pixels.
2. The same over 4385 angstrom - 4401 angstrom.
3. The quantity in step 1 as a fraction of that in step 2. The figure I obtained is 1.6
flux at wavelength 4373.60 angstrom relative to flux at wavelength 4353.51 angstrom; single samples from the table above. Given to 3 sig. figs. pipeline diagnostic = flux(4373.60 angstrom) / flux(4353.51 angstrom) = 1.01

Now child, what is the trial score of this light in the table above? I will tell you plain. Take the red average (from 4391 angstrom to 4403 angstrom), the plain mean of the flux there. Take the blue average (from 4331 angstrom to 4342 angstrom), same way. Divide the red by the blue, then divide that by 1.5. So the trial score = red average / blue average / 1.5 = 0.71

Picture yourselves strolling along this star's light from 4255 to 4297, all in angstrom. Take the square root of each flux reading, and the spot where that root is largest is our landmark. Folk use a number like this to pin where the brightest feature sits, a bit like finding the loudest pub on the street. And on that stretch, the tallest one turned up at 4266.18 angstrom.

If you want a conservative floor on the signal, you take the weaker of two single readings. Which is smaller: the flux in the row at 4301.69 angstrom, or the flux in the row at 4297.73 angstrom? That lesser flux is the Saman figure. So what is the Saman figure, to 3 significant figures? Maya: 15.1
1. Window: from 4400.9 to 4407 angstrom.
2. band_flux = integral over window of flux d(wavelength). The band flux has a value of 131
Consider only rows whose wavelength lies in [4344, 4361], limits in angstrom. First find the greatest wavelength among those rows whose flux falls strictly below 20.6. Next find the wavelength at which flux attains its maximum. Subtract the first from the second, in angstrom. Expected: -2.0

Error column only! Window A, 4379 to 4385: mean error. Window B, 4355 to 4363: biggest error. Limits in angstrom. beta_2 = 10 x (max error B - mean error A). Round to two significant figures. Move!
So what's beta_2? 2.0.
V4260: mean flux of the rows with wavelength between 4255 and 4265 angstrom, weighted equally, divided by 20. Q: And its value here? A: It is 1.11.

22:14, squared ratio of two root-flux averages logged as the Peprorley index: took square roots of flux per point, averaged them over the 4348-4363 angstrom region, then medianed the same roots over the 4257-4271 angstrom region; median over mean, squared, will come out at 0.91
